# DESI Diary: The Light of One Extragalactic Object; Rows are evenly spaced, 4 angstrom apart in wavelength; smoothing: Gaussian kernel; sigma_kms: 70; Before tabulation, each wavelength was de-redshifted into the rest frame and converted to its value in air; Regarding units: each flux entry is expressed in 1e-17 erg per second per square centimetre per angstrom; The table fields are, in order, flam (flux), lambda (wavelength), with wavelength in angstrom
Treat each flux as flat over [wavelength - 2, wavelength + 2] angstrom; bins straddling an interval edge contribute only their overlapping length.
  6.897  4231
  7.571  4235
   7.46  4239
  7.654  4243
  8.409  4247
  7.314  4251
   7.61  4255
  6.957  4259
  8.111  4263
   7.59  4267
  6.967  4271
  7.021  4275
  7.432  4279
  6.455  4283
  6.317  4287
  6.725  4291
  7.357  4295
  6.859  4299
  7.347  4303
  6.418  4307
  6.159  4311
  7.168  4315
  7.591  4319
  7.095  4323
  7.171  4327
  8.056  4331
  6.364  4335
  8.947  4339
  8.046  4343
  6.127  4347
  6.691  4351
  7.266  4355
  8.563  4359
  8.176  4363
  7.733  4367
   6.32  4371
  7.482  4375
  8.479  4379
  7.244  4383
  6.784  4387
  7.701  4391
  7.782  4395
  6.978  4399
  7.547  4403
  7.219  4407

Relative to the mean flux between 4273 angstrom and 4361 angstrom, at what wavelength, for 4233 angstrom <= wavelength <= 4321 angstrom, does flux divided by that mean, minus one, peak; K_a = 4247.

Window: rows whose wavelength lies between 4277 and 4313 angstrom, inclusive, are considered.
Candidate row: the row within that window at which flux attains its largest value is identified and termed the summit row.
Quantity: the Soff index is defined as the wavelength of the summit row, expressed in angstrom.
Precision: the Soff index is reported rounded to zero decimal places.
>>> 4279 angstrom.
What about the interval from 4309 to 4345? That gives 4339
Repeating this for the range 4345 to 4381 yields 4359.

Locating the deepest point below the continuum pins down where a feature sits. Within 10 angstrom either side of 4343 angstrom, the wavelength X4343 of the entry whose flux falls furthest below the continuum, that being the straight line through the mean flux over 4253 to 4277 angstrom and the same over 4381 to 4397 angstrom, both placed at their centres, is 4347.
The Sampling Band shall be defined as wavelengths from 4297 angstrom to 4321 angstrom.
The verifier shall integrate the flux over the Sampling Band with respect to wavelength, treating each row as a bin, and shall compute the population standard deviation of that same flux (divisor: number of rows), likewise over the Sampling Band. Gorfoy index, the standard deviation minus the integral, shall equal -166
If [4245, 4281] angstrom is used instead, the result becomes -269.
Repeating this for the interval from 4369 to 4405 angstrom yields -265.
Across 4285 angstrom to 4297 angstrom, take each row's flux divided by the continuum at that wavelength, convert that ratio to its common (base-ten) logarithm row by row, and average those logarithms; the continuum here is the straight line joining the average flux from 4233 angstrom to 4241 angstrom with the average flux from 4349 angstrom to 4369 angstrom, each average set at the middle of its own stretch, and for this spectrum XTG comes -0.05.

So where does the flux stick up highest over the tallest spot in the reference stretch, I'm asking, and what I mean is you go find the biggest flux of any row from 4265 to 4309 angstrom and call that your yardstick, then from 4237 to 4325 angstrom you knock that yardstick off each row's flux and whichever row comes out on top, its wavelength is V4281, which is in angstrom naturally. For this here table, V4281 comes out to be 4247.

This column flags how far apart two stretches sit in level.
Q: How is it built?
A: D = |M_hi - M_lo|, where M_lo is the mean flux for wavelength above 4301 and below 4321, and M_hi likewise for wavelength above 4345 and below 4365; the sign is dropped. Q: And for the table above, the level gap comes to 0.4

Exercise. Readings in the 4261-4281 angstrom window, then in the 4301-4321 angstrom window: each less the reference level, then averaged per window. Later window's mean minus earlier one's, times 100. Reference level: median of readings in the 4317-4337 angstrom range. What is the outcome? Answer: -49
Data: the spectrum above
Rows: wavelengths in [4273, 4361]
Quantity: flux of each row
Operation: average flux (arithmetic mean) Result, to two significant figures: 7.1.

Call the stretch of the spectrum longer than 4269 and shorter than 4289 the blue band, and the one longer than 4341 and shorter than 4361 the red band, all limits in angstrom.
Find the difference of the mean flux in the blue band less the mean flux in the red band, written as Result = -0.5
